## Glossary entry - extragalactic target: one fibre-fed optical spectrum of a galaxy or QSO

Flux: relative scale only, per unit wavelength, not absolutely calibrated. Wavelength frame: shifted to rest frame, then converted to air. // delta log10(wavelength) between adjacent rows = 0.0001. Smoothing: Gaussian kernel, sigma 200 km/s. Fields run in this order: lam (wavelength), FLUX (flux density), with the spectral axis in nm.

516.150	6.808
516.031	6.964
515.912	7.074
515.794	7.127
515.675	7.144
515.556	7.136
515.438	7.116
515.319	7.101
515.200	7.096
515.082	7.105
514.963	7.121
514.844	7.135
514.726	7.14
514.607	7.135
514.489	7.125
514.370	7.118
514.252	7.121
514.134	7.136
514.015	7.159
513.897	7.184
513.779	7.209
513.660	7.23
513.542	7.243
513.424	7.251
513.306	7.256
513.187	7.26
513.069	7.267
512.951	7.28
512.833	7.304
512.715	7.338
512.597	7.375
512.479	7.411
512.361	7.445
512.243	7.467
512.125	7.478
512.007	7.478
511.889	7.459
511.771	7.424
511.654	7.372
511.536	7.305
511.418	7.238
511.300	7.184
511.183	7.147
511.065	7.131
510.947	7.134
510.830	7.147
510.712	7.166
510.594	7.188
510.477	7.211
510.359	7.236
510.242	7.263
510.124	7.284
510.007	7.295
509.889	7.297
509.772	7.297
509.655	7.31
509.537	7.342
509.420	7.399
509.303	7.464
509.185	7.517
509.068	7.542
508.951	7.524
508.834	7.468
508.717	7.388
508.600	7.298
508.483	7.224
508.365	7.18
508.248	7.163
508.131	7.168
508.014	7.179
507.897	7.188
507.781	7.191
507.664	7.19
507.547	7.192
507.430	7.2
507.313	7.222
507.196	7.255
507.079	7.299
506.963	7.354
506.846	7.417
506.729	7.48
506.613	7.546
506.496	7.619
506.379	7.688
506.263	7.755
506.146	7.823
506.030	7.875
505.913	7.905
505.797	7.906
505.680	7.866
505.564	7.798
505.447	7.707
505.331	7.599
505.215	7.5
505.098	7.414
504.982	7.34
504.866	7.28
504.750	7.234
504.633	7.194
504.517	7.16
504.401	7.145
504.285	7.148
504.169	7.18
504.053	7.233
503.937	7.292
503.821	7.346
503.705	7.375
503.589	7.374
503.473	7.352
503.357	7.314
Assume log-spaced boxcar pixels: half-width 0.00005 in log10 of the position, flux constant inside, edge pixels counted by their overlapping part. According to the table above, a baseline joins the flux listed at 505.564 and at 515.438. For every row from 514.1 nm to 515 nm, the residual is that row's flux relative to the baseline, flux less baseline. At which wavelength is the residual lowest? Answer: 514.252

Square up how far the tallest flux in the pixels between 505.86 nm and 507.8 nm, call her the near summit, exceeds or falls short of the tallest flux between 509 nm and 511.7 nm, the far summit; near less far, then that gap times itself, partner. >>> 0.13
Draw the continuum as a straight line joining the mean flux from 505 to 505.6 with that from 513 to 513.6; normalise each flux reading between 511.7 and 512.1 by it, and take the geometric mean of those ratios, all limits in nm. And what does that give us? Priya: 1.02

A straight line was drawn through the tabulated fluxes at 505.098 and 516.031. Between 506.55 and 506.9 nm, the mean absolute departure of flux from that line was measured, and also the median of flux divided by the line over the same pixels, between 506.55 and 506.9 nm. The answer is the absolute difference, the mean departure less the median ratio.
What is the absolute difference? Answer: 0.88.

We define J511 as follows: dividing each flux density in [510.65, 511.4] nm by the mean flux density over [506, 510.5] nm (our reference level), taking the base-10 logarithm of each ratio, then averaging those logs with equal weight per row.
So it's -0.013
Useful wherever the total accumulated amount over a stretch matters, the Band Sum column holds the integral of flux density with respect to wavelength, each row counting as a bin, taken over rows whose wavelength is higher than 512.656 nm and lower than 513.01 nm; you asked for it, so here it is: 2.59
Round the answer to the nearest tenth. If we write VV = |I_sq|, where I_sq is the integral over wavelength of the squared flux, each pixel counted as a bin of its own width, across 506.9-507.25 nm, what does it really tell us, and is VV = 18.7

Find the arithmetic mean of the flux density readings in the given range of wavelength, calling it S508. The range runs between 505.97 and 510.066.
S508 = 7.38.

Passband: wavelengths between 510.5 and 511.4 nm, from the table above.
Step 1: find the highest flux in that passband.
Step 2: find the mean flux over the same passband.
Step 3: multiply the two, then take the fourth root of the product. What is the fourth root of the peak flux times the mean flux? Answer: 2.68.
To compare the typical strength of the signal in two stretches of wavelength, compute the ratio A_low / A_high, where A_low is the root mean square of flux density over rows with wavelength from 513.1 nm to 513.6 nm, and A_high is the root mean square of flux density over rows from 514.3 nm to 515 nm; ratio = 1.017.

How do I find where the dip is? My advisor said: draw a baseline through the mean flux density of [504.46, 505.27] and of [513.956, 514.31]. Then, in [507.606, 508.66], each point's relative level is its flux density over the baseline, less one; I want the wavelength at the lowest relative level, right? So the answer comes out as 508.248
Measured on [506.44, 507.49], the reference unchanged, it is 507.430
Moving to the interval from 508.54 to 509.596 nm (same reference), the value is 508.600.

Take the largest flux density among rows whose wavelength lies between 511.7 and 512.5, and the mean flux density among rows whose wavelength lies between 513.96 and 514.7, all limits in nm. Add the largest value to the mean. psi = 14.6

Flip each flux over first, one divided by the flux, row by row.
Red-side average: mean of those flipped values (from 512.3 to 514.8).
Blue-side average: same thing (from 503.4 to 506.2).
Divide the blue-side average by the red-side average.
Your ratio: 0.971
